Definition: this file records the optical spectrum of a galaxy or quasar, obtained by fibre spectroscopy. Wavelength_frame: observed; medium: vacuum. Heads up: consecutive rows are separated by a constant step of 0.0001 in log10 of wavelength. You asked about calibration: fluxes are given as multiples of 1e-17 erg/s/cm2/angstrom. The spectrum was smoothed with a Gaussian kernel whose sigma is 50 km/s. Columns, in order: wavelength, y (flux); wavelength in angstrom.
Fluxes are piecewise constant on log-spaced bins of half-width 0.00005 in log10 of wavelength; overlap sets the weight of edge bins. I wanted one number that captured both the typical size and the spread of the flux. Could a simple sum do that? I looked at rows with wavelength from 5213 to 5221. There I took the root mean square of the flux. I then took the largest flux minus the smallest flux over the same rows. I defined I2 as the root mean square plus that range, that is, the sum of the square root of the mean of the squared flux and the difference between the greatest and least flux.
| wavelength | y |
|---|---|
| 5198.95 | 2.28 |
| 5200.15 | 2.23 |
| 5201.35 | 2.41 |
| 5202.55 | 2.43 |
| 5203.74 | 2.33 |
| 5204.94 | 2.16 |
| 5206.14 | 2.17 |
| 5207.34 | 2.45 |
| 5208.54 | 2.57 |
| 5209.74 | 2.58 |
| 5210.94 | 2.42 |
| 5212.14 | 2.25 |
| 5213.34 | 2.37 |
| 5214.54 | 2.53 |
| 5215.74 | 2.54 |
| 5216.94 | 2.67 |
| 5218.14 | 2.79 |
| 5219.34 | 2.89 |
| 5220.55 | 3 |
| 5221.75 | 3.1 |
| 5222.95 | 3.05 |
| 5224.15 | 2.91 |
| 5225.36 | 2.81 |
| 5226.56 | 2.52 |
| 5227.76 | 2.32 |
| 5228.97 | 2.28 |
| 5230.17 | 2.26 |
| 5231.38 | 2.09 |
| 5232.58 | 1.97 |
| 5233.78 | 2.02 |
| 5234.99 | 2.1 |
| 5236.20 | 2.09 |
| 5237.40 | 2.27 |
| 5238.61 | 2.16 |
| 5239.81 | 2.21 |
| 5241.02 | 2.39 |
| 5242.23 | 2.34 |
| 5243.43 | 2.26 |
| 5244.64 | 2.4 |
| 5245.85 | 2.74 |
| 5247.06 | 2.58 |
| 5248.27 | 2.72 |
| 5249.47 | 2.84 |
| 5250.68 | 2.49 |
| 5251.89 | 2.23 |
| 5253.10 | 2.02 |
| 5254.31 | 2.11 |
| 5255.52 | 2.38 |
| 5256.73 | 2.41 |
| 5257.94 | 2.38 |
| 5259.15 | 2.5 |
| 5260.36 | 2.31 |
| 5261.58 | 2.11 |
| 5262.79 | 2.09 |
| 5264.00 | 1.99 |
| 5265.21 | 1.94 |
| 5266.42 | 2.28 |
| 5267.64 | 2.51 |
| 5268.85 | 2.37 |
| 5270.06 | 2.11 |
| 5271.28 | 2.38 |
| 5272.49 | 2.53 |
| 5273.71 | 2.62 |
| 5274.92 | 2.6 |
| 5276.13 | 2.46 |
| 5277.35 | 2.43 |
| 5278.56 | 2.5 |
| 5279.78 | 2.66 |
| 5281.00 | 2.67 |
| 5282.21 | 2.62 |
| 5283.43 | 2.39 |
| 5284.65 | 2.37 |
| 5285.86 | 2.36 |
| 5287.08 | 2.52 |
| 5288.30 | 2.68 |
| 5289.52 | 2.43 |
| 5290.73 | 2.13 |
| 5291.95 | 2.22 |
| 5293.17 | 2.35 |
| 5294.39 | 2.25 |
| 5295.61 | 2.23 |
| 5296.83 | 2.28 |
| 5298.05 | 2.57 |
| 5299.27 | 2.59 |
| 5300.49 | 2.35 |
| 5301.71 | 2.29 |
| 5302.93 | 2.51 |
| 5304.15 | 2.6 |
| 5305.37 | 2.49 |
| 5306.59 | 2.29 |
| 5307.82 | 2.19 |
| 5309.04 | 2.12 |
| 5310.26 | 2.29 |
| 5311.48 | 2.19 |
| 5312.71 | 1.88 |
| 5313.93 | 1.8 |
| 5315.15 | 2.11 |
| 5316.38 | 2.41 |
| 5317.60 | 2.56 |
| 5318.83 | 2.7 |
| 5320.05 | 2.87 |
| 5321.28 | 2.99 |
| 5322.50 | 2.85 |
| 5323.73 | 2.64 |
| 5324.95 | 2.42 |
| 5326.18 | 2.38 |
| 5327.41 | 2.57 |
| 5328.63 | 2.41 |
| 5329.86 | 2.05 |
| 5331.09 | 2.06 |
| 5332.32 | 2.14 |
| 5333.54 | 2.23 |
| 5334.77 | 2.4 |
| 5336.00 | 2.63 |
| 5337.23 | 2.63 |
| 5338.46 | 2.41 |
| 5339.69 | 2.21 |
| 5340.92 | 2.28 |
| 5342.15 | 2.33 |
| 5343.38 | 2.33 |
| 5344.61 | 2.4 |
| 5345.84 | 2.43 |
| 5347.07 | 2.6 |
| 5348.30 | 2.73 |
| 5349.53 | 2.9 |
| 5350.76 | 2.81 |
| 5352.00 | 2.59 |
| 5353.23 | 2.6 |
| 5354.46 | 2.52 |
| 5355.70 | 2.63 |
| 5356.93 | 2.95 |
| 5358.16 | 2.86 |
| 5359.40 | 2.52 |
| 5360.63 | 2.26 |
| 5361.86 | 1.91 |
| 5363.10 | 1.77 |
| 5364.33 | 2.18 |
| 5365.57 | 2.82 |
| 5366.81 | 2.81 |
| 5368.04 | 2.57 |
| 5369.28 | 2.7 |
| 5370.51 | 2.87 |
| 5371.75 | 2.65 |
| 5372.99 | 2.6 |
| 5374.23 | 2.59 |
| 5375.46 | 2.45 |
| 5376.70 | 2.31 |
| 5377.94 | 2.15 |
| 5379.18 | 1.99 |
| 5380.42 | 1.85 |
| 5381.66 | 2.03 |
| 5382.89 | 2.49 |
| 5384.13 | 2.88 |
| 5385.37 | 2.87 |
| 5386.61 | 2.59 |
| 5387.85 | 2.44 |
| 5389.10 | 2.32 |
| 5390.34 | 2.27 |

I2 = 3.32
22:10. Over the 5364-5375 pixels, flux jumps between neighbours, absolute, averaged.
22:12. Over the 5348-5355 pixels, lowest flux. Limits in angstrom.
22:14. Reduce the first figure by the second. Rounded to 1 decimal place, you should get -2.3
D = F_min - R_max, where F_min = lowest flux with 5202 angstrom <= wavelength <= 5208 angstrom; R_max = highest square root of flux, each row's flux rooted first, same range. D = 0.6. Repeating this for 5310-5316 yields 0.3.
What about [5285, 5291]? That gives 0.5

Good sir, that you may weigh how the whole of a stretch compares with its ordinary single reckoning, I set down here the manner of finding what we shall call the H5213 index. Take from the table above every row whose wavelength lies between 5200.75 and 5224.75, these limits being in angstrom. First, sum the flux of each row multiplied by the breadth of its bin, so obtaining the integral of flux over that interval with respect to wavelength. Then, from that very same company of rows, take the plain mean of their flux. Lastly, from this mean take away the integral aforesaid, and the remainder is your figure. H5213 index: -59.4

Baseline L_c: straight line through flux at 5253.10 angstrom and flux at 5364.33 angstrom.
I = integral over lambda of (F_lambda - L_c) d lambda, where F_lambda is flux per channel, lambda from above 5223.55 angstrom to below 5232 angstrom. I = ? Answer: 4.0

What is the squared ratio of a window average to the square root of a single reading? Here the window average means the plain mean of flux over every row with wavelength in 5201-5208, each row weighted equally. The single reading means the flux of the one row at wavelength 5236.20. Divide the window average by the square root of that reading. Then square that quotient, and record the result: 2.6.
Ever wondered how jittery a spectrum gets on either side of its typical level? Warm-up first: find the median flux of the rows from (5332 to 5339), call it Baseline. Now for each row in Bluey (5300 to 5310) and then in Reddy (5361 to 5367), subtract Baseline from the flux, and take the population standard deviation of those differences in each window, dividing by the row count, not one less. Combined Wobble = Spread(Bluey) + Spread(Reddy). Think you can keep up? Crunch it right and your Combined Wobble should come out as 0.60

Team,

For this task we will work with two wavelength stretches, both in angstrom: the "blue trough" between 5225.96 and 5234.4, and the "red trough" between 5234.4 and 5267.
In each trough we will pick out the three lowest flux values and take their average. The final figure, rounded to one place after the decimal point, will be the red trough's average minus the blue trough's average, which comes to 0.0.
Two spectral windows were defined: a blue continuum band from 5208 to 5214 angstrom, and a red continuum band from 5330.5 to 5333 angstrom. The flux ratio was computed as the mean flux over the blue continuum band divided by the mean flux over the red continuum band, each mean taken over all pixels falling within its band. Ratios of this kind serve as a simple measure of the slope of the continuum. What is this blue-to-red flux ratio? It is 1.16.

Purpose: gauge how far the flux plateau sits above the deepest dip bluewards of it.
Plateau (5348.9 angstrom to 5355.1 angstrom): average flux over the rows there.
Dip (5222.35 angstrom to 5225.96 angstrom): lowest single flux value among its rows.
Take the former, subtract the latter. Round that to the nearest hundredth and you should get -0.13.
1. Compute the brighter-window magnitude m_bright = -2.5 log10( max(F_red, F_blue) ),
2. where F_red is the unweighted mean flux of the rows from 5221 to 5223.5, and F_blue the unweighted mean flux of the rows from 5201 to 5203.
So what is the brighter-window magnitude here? -1.22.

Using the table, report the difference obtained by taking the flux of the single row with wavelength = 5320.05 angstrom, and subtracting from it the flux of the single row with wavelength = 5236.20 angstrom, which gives 0.8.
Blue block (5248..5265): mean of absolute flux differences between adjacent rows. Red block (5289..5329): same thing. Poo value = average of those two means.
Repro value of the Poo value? 0.153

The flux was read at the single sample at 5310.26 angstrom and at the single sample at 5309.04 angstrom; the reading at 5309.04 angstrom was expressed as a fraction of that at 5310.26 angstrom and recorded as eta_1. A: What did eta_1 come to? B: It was 0.93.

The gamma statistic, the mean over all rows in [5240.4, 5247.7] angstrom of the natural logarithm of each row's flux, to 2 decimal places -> 0.89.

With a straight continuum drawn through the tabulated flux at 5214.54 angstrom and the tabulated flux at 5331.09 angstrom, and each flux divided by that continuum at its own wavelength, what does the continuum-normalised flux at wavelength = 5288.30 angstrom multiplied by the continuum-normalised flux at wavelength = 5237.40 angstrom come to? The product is 1.1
